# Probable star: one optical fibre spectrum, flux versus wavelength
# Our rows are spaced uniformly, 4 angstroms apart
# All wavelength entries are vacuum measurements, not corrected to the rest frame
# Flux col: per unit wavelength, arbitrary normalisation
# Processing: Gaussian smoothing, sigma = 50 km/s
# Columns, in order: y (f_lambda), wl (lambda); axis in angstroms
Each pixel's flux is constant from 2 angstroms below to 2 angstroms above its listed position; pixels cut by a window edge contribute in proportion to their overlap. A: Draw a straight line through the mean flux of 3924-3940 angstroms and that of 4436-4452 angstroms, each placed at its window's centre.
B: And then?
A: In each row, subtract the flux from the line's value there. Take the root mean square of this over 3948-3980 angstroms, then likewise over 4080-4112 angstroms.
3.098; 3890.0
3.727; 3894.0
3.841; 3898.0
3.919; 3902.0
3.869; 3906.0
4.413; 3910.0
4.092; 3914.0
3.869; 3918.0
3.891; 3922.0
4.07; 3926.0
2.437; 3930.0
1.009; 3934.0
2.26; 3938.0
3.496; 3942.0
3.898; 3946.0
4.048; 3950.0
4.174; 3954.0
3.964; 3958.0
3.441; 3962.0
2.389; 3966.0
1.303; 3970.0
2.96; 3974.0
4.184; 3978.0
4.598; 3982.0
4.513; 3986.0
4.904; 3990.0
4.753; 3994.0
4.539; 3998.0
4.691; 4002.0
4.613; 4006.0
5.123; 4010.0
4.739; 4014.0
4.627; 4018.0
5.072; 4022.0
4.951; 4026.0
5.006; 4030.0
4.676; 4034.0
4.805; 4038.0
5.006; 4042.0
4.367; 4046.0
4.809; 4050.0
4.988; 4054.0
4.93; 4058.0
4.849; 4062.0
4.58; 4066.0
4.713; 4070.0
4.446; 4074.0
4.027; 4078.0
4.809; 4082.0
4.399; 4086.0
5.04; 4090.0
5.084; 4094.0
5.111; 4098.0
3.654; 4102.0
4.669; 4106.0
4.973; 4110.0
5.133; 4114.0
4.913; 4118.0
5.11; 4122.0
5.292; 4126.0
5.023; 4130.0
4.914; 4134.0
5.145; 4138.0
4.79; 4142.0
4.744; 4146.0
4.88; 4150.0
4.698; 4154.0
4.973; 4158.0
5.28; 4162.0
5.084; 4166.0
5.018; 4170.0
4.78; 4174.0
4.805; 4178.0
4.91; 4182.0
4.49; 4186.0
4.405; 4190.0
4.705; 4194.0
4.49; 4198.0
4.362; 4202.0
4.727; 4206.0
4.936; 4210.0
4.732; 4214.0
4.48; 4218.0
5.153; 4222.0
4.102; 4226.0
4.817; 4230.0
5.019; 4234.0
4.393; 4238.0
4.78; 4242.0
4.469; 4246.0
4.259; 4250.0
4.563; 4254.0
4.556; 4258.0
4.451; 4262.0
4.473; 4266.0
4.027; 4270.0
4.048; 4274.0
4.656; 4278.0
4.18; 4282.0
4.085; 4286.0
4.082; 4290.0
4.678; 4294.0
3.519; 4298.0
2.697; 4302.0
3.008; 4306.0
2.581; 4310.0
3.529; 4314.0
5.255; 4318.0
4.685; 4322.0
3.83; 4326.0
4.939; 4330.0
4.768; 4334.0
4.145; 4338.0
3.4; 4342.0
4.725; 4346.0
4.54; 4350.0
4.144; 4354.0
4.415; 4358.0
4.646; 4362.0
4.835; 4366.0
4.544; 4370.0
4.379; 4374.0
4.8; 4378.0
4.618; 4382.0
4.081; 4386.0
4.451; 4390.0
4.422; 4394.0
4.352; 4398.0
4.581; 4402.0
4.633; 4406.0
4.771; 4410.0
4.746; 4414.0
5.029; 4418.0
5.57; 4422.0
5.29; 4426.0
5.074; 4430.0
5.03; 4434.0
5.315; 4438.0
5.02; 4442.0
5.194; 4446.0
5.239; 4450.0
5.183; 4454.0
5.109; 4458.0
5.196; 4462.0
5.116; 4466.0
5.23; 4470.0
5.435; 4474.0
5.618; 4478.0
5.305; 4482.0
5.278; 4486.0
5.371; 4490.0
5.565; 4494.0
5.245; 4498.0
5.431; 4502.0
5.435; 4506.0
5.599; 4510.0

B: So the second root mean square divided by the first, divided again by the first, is 1.0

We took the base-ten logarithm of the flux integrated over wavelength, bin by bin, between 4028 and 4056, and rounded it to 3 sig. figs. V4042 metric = 2.13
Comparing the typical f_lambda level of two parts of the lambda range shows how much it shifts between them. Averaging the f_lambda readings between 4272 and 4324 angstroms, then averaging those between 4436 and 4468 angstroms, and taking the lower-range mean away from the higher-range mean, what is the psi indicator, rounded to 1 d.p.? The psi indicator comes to 1.2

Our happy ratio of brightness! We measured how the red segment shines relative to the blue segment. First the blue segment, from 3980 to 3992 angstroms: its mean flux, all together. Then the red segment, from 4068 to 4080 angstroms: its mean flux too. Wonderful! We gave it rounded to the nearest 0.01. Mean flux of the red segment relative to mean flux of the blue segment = 0.94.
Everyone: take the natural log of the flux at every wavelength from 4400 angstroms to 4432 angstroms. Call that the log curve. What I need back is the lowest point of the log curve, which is 1.5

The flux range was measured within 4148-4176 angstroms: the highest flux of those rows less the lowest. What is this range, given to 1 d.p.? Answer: 0.6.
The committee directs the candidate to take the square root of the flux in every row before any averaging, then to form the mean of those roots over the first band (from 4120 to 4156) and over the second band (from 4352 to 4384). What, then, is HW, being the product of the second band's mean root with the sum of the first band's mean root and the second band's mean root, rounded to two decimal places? 9.29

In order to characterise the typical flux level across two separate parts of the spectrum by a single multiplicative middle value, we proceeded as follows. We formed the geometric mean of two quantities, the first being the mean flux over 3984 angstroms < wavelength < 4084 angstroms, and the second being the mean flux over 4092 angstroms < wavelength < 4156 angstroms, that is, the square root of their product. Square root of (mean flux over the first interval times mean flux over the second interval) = 4.81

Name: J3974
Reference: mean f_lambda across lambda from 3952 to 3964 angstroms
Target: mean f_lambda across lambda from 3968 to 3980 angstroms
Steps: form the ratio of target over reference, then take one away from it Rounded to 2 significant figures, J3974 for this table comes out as -0.27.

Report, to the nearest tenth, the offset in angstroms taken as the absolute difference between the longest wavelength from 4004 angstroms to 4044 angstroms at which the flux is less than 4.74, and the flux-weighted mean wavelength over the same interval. 9.9 angstroms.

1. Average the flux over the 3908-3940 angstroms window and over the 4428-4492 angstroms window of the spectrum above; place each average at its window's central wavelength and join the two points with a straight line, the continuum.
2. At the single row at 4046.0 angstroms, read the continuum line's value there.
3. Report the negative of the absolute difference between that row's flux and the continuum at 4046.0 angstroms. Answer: -0.66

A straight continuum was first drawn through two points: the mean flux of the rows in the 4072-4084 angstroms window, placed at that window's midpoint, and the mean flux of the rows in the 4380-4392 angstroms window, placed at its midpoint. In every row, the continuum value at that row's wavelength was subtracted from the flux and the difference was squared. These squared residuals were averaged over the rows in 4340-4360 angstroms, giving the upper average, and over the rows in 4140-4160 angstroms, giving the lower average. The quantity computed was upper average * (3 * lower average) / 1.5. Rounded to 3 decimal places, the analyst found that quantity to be 0.080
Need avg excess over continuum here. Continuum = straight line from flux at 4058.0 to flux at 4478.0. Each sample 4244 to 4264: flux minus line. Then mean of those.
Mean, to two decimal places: -0.79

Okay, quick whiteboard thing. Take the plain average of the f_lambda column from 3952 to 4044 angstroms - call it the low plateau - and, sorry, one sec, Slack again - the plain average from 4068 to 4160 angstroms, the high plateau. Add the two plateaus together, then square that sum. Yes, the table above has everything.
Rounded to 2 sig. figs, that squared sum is 83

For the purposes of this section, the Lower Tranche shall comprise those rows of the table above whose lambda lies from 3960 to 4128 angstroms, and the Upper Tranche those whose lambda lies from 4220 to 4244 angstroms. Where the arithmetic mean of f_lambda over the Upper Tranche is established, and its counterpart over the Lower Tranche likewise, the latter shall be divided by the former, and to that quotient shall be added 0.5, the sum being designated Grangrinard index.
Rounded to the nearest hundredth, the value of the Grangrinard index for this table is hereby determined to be 1.46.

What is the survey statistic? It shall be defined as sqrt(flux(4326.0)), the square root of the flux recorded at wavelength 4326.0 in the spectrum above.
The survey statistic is 1.96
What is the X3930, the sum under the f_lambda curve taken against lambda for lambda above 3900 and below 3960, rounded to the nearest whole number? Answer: 214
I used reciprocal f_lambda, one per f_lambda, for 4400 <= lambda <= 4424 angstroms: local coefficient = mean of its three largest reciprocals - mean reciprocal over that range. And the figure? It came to 0.01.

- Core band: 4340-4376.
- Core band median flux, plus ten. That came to 14.5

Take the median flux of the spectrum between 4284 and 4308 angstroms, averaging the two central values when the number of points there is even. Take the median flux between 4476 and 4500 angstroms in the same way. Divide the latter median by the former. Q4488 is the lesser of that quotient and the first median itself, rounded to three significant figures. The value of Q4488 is 1.40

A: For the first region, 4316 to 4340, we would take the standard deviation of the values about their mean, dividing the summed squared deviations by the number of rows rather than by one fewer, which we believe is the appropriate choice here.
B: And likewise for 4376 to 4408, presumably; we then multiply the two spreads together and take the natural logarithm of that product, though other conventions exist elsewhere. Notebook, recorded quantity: -2.3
